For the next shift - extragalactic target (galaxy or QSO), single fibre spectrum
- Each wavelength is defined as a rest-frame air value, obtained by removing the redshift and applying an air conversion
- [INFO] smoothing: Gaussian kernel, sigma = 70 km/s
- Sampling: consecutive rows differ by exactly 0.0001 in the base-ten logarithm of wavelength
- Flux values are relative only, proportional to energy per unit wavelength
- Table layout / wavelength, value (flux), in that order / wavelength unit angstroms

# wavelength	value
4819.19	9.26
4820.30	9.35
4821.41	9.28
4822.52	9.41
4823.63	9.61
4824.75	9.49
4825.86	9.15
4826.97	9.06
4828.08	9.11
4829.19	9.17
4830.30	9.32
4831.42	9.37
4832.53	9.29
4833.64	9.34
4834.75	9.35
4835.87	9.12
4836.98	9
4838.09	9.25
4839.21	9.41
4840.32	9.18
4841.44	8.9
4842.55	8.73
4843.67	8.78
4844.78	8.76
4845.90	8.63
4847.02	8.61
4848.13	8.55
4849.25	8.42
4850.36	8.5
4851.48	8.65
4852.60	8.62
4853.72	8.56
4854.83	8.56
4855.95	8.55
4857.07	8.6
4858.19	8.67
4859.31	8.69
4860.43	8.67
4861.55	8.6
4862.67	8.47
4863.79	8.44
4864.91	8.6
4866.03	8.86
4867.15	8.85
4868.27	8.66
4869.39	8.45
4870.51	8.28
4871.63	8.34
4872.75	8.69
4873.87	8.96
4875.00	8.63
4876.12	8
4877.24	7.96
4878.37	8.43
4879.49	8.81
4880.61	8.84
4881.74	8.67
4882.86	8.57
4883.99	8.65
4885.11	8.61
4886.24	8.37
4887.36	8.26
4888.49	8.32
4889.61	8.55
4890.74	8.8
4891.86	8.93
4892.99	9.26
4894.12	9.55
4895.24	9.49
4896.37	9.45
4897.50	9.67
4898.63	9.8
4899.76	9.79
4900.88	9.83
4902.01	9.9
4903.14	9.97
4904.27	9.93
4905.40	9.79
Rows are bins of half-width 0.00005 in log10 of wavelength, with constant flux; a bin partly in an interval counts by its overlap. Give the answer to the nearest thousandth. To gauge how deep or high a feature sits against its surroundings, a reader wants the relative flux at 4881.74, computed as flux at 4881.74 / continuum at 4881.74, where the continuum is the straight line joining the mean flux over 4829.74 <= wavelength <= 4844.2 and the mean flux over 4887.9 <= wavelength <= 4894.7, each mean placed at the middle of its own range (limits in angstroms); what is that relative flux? 0.969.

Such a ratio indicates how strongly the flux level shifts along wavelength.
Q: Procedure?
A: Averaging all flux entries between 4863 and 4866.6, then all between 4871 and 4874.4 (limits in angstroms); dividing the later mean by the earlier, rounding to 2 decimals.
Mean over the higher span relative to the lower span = 1.00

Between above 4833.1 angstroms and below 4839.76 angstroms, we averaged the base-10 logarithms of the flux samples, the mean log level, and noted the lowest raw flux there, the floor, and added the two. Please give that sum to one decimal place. 10.0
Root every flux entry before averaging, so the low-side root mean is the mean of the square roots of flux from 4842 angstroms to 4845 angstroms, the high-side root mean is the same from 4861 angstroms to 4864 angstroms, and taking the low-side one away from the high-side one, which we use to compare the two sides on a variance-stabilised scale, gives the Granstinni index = -0.043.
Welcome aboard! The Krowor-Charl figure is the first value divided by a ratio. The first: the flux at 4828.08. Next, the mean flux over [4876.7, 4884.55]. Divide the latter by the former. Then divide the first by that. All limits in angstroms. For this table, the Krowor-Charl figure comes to 9.7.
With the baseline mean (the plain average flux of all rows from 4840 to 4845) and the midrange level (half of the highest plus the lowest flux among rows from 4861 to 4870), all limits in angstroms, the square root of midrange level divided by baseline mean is 0.99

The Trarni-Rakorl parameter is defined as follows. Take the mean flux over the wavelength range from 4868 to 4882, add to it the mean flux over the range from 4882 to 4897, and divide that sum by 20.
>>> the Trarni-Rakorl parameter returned 0.867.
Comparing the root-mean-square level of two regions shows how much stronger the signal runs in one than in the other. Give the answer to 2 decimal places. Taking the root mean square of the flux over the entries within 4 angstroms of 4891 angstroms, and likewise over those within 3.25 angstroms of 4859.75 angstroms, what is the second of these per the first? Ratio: 0.98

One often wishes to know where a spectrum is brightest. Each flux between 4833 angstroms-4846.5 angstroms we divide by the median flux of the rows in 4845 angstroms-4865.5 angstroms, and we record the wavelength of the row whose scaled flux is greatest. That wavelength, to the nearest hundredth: 4839.21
